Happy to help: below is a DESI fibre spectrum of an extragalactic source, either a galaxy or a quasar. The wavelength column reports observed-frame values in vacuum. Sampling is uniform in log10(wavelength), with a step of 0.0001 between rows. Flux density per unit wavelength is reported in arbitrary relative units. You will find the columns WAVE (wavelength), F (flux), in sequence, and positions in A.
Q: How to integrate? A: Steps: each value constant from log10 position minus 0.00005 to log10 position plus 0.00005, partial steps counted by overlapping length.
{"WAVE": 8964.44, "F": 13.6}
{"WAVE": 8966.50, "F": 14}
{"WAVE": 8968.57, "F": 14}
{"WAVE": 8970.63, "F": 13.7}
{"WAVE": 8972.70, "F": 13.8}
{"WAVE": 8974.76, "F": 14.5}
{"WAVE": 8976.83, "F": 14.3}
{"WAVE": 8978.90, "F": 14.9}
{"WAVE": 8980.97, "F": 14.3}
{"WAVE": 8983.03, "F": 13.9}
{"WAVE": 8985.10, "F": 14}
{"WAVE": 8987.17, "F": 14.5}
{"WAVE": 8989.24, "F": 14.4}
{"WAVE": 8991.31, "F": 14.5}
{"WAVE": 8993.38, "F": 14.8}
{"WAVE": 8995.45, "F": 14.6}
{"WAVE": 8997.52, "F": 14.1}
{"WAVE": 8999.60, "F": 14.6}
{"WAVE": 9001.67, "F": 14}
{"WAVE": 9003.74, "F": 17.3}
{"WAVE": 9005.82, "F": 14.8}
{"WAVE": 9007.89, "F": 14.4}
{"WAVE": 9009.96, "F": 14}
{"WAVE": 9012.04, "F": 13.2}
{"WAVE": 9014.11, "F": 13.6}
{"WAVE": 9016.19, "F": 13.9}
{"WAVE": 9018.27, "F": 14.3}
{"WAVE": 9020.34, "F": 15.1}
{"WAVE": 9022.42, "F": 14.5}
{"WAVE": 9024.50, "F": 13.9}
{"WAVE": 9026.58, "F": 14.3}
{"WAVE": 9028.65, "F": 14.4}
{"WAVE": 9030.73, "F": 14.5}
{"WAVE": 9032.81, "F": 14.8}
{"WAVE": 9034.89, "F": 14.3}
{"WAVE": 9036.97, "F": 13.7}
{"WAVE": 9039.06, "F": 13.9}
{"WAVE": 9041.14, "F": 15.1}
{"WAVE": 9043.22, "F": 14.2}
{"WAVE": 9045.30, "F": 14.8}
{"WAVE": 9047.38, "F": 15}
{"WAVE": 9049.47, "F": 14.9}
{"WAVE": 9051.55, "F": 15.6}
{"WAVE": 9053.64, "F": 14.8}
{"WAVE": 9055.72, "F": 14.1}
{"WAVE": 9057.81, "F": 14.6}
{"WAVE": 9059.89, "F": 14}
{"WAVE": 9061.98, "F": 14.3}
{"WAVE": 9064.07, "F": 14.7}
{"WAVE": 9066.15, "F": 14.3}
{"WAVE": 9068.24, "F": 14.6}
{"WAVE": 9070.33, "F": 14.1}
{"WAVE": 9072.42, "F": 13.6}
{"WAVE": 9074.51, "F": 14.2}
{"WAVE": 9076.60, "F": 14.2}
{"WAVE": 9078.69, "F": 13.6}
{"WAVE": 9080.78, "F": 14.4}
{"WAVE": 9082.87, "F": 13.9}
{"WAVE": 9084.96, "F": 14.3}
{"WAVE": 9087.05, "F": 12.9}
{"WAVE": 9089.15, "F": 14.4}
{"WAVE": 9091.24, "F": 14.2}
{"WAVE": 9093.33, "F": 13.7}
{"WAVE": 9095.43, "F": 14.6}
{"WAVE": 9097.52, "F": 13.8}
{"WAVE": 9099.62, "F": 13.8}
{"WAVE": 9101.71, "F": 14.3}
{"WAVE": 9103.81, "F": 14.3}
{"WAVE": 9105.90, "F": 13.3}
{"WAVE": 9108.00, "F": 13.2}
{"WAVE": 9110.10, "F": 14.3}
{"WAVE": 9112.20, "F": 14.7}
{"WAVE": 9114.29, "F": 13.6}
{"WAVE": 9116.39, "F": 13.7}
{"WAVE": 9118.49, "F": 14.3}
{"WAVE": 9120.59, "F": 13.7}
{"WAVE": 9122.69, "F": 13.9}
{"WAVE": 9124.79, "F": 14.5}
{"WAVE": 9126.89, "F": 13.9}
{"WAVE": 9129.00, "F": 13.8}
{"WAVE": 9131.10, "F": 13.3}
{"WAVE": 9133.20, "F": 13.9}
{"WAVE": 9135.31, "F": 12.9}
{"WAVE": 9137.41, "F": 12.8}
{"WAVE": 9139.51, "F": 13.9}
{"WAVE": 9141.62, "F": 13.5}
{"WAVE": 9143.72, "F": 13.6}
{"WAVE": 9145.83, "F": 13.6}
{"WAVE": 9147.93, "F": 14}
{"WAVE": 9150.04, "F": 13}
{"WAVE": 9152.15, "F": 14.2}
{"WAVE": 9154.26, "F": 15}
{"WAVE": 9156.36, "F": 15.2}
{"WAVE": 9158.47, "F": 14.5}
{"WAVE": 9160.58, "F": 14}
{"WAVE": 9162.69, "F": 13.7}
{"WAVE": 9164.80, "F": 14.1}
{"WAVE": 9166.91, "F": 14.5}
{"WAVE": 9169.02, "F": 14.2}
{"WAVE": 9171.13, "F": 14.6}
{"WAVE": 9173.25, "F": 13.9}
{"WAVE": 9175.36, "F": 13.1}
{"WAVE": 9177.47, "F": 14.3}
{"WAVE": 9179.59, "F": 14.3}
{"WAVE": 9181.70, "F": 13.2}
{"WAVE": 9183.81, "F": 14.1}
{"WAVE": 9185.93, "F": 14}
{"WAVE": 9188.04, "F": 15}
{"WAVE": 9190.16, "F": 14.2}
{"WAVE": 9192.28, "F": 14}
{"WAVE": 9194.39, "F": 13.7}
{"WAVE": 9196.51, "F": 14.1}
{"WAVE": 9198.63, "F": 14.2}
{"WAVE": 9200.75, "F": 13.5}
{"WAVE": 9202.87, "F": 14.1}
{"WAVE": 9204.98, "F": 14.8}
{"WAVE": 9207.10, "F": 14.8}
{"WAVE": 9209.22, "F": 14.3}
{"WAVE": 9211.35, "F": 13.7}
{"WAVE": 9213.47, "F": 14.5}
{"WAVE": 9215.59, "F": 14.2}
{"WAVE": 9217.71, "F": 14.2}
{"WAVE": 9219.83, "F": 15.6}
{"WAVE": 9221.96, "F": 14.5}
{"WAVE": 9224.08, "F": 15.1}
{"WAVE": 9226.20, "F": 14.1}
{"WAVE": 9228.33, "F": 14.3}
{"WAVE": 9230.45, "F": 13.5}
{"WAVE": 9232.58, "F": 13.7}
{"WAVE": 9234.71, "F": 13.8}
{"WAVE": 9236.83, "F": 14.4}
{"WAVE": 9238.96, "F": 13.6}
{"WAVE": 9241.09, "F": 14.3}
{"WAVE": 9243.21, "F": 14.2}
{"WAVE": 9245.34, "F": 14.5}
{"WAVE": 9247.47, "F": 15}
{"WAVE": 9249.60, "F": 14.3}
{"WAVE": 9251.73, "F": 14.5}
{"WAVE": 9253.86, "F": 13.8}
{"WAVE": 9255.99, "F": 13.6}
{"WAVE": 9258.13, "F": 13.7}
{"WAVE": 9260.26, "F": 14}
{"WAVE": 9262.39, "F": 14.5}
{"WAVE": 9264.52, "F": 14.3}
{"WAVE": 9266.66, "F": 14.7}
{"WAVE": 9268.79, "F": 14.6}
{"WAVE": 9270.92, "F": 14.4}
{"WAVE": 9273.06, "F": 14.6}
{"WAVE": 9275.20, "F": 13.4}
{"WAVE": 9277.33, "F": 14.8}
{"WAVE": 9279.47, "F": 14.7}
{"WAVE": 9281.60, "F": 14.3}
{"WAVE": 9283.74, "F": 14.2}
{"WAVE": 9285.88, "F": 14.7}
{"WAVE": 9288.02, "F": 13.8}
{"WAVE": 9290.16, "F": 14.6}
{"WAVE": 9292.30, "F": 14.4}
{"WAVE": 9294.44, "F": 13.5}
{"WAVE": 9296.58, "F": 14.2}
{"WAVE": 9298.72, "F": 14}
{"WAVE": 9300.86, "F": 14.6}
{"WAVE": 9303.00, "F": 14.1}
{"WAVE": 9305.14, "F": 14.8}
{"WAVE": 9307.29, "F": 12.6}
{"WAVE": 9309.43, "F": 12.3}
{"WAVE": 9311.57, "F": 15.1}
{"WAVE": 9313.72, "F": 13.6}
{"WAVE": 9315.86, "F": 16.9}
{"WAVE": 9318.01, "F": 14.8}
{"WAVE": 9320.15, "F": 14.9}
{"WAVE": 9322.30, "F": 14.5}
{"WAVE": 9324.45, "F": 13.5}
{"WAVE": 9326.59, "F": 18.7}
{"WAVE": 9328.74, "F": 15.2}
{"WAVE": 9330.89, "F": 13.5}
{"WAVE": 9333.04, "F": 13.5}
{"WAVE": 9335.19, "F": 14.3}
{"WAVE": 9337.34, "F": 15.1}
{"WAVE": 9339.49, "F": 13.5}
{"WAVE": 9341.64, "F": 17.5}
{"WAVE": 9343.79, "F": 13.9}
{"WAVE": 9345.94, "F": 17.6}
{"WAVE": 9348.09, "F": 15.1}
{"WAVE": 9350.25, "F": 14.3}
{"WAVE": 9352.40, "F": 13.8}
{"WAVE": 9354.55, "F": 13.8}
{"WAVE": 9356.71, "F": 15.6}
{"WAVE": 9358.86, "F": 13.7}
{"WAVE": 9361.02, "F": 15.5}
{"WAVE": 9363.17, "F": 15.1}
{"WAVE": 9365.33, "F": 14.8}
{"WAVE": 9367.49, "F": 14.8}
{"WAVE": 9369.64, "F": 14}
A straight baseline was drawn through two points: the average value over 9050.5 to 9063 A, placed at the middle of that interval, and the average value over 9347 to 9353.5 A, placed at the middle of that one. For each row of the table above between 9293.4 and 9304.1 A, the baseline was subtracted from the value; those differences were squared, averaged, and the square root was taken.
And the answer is 0.50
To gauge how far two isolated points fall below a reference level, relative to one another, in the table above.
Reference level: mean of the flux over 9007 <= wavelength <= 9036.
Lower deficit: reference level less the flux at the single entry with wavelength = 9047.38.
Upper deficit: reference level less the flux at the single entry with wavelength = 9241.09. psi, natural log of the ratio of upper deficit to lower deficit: -2.4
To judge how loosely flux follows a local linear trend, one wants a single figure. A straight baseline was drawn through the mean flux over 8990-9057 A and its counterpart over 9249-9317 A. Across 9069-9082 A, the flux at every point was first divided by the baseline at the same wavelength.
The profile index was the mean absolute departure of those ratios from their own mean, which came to 0.019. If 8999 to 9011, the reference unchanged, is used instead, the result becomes 0.056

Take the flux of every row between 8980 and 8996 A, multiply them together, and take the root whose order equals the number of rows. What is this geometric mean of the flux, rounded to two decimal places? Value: 14.37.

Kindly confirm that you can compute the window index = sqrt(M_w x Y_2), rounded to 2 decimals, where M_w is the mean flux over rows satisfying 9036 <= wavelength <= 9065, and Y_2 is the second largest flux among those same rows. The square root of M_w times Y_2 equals 14.82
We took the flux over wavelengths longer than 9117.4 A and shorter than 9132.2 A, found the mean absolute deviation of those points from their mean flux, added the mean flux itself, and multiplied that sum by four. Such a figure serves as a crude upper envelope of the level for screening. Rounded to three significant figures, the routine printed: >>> 56.8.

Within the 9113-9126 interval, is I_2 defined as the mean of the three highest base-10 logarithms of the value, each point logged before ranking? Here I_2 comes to 1.153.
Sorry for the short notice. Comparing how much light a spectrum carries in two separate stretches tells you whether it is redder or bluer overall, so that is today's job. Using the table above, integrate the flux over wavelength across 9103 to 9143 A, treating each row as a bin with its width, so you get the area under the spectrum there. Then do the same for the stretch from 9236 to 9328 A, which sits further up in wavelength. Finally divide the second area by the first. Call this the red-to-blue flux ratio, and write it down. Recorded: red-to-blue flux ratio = 2.4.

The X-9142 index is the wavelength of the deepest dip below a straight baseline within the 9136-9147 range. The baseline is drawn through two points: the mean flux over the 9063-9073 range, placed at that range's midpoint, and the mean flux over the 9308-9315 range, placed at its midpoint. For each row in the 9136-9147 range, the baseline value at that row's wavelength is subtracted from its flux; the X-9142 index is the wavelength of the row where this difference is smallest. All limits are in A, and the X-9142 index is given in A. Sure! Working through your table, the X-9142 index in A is 9137.41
